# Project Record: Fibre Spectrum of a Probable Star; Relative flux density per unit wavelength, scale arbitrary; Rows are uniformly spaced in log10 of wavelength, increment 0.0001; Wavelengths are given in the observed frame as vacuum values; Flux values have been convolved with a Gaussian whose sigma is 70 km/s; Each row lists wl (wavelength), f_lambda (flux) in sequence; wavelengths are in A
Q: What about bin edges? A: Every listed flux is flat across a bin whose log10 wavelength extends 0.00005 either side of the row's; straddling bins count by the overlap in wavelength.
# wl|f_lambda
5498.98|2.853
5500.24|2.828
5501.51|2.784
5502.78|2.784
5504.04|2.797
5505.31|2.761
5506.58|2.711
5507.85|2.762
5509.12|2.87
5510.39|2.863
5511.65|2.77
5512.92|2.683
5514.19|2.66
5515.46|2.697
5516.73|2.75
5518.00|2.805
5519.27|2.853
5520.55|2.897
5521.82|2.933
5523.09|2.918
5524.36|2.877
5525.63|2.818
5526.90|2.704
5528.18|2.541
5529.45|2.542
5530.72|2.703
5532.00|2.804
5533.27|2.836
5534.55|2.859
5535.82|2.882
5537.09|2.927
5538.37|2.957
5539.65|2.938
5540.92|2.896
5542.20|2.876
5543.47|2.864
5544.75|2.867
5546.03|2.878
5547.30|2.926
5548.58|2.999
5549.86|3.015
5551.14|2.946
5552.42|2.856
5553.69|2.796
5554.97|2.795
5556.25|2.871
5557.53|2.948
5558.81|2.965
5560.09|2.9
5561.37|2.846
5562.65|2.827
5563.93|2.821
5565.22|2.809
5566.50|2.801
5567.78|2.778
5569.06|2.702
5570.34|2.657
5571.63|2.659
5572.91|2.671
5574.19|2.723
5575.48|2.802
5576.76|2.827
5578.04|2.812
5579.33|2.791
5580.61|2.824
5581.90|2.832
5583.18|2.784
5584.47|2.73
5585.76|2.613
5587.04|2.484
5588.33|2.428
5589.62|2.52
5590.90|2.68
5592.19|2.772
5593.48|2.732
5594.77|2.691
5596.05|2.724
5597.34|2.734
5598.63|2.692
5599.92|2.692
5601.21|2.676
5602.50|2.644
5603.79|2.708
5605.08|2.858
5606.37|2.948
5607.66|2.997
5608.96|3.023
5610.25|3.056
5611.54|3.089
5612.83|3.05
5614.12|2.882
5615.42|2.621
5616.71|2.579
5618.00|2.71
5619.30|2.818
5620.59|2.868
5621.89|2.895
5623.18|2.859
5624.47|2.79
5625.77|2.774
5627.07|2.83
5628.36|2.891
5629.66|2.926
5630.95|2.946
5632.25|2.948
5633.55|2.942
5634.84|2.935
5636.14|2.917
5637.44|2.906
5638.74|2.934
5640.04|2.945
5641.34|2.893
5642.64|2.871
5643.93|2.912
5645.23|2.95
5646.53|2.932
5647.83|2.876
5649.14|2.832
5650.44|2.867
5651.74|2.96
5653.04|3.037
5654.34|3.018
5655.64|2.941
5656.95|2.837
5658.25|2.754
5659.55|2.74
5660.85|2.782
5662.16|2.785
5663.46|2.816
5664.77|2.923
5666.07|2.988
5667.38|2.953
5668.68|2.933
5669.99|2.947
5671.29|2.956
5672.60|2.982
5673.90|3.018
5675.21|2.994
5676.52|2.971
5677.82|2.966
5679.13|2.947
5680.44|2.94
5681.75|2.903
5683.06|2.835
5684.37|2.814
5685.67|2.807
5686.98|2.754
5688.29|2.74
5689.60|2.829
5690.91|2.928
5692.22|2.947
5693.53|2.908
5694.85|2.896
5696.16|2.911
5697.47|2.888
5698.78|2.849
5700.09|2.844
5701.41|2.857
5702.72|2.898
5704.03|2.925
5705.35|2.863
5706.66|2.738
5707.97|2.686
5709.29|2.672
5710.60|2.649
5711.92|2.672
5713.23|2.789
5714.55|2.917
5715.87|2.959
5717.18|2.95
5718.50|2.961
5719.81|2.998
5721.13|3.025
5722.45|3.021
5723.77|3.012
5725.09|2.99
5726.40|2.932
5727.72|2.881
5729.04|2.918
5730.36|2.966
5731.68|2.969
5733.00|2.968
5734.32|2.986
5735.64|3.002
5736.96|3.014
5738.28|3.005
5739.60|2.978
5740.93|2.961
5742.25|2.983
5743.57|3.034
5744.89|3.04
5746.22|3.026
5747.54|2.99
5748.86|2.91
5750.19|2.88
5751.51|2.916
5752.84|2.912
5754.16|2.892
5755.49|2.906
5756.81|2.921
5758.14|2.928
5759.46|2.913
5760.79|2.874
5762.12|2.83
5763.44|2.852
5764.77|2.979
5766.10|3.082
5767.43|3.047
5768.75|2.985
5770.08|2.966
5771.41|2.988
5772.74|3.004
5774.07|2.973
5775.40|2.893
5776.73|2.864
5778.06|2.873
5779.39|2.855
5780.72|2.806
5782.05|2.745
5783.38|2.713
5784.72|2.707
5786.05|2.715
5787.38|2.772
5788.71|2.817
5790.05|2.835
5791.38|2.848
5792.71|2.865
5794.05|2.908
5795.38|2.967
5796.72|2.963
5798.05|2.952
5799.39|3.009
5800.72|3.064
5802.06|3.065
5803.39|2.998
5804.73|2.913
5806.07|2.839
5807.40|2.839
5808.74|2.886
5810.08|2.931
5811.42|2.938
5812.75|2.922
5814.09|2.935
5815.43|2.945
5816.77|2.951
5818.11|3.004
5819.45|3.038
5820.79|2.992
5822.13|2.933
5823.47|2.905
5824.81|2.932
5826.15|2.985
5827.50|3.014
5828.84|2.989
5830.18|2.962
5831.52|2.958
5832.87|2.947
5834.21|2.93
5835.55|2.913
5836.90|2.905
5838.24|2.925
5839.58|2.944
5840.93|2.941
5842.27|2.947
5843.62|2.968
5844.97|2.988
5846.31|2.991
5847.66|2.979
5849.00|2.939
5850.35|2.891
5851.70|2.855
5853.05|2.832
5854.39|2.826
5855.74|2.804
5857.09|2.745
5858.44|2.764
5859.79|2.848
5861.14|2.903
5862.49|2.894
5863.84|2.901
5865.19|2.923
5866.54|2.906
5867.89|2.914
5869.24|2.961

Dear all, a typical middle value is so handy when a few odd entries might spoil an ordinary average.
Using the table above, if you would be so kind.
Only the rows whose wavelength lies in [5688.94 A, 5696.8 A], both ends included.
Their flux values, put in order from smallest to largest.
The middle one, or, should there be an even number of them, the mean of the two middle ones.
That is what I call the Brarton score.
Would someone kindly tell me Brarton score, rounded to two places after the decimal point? 2.91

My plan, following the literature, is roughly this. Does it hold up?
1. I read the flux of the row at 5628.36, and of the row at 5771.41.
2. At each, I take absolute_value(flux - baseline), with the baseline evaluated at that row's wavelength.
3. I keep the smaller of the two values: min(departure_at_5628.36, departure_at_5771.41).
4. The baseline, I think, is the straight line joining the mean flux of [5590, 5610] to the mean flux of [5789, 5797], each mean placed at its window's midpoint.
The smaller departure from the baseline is 0.10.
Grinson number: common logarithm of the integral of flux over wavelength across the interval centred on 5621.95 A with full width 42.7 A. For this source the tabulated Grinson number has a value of 2.09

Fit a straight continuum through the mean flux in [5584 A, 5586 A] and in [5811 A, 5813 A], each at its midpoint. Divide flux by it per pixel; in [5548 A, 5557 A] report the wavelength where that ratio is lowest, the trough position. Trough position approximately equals 5554.97 A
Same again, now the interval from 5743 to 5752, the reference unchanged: 5750.19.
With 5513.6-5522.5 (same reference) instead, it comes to 5514.19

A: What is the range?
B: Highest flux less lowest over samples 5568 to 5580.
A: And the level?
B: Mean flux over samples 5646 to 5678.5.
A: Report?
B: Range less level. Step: -2.74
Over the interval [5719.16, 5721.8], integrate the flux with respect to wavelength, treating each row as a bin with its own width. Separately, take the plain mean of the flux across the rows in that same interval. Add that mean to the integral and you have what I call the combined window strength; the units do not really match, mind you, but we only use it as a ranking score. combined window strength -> 10.9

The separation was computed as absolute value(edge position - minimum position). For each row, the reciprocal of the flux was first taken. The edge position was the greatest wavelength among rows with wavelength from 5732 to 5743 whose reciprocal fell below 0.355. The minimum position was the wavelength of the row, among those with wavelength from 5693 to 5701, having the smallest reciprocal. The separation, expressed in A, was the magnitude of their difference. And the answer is 46.1 A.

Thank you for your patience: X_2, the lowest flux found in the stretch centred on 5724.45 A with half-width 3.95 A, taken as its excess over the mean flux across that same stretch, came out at -0.10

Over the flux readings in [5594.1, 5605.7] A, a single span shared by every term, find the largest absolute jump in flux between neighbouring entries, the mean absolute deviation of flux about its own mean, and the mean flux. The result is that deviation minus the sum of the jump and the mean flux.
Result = -2.82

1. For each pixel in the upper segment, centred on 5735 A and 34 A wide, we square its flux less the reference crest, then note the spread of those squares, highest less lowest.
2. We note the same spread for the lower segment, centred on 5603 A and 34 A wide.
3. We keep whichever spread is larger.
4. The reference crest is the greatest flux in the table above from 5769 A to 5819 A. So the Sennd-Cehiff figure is 0.41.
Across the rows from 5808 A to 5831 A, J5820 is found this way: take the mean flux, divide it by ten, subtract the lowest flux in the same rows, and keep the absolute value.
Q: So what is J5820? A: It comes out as 2.59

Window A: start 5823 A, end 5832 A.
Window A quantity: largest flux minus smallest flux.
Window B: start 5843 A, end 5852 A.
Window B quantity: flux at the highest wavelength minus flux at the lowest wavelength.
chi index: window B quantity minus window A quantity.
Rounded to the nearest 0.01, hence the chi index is -0.22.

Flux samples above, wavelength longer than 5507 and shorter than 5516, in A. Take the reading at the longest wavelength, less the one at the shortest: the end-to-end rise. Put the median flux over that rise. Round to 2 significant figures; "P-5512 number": -42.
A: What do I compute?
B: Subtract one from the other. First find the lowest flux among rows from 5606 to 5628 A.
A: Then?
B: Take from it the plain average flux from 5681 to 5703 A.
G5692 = -0.28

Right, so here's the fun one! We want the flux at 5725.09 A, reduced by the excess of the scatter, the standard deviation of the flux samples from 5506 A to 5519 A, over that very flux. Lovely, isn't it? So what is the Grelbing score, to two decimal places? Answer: 5.91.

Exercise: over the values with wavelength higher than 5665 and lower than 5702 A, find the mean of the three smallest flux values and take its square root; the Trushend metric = 1.66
